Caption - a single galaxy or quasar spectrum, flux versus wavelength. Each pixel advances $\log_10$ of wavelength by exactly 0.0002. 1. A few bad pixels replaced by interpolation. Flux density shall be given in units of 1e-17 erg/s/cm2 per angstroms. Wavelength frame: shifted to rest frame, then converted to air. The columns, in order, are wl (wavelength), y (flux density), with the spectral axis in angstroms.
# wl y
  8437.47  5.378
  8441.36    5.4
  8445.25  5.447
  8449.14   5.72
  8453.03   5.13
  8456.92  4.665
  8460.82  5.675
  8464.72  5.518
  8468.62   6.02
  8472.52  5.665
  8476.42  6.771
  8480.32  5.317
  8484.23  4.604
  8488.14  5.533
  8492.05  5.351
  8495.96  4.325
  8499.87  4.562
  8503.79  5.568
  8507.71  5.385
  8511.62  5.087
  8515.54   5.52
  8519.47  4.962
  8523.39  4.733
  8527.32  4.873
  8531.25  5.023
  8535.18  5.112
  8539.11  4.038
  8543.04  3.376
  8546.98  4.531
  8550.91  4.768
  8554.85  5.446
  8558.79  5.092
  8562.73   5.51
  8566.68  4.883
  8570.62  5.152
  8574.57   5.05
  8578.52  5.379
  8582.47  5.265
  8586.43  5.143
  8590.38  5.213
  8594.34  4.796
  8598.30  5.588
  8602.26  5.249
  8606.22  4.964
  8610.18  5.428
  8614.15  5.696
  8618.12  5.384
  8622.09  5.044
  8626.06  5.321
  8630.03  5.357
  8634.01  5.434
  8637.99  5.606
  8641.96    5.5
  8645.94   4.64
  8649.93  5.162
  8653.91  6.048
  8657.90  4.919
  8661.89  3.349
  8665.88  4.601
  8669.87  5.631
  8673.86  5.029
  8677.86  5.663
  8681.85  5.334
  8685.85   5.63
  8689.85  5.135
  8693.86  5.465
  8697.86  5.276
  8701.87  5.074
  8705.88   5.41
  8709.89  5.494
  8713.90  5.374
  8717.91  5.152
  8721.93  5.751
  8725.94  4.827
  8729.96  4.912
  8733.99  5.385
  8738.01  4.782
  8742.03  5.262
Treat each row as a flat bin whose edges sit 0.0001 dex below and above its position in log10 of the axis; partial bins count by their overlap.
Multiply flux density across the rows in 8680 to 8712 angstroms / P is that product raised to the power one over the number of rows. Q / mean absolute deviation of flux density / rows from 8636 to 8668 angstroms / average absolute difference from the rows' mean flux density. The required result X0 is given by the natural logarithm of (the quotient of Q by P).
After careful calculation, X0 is -2.2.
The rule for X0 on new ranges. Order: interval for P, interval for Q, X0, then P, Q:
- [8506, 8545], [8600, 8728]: -2.7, 4.77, 0.32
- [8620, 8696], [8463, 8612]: -2.6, 5.17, 0.39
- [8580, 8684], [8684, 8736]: -3.2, 5.18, 0.22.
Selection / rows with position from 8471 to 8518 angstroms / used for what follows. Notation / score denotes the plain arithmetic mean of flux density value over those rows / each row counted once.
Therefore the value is 5.31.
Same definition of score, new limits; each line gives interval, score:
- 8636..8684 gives 5.12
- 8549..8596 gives 5.14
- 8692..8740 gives 5.24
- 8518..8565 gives 4.79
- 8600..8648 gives 5.30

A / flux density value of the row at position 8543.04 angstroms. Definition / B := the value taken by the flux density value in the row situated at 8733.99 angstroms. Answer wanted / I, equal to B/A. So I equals 1.60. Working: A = 3.376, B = 5.385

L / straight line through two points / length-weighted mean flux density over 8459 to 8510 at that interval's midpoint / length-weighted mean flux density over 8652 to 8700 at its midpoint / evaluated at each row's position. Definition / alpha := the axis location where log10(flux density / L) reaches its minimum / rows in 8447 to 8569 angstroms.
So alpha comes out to 8543.04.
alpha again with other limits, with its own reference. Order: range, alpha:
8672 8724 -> 8673.86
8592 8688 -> 8661.89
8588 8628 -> 8594.34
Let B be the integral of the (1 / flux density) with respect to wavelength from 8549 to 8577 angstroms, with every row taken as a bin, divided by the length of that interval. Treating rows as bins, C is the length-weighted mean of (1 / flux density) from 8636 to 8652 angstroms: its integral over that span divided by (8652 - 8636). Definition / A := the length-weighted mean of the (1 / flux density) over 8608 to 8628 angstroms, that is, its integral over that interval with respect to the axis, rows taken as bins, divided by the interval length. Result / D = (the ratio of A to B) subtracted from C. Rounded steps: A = 0.186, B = 0.195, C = 0.1923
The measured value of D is -0.76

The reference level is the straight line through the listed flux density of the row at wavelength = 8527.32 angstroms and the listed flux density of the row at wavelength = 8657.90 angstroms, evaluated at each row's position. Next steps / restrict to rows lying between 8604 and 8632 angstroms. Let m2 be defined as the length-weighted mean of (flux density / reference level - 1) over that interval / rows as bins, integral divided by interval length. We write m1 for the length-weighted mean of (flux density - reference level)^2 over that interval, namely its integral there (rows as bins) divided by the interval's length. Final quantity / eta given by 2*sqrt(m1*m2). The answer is 0.269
